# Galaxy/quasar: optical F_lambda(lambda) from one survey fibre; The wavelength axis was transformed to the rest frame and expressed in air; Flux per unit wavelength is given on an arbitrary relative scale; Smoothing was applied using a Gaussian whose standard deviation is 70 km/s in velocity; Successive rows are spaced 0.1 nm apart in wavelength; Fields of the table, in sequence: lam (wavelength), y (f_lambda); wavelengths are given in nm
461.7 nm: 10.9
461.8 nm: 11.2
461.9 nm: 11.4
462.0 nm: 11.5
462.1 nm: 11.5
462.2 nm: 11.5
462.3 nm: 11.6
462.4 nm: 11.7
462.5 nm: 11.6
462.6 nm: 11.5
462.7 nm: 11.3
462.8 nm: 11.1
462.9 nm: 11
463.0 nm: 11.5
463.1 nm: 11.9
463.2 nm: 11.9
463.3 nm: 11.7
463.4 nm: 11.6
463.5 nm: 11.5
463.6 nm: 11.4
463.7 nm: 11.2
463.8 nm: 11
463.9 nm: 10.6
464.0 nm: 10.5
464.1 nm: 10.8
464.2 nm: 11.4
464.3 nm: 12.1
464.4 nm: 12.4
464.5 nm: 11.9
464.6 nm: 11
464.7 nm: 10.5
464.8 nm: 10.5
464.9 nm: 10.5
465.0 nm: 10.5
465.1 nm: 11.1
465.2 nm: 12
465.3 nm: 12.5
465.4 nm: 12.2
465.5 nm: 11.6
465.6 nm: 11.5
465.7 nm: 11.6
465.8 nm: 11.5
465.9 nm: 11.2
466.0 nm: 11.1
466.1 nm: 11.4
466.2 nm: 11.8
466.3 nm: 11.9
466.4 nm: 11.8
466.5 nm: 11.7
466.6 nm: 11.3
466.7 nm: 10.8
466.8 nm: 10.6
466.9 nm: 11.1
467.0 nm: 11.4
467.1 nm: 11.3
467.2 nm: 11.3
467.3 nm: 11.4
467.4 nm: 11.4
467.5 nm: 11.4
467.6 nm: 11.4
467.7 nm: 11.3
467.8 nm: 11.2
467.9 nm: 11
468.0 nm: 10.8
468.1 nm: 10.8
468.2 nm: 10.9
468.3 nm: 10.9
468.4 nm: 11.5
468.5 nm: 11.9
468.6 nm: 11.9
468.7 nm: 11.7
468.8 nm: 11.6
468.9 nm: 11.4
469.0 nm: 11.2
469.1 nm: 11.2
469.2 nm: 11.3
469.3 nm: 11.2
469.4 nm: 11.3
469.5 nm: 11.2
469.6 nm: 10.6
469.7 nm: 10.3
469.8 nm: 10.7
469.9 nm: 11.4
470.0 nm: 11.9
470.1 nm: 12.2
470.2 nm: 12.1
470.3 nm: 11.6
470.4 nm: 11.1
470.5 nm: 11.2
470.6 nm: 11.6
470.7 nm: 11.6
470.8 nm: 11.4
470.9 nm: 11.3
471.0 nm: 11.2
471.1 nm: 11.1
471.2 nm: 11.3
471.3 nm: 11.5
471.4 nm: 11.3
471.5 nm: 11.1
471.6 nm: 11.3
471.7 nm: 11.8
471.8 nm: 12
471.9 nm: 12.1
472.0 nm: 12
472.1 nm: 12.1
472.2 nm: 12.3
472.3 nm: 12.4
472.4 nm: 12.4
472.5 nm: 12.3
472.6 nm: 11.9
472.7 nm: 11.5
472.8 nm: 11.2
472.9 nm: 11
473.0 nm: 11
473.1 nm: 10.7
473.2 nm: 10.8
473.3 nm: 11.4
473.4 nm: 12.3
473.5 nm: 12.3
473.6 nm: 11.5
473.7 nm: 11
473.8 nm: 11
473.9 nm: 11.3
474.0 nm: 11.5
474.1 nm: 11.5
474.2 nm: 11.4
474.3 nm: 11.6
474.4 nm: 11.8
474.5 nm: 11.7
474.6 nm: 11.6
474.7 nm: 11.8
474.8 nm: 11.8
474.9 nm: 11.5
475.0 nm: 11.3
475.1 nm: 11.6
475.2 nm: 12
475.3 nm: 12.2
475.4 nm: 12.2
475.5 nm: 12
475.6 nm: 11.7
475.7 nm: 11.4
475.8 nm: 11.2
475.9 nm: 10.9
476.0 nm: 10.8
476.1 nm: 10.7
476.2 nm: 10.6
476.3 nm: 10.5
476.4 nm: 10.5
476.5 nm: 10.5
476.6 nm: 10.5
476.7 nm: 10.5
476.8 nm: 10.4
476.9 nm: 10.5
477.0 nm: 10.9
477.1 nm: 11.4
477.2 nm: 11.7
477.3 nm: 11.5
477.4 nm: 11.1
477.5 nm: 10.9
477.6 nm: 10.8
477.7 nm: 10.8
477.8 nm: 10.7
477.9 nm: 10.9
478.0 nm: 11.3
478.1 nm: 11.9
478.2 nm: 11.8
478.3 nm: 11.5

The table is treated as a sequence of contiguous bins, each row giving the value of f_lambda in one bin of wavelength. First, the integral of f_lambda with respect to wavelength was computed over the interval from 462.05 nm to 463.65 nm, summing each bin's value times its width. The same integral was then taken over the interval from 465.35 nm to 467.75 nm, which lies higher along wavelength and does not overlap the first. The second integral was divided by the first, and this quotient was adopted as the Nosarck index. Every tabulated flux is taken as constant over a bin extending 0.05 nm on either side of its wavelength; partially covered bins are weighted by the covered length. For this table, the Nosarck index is 1.5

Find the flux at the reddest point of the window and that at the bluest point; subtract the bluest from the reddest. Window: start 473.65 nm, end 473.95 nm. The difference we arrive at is 0.30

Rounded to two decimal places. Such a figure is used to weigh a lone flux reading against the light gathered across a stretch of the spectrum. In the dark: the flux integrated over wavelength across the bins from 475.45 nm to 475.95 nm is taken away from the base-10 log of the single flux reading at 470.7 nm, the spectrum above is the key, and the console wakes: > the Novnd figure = -4.66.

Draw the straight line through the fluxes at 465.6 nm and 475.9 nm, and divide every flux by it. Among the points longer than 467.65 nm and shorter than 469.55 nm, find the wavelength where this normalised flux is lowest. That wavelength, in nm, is 468.0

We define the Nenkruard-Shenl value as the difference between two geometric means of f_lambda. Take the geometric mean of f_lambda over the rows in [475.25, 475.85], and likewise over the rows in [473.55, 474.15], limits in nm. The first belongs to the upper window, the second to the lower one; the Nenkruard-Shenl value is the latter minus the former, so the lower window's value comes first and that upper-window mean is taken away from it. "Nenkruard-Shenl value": -0.5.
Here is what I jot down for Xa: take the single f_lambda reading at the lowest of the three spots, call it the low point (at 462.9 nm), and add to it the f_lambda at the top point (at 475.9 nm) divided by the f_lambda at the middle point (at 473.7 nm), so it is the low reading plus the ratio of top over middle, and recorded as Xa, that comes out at 12.0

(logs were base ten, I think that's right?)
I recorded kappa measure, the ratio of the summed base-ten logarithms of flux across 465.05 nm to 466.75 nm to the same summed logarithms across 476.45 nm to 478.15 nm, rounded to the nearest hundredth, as 1.02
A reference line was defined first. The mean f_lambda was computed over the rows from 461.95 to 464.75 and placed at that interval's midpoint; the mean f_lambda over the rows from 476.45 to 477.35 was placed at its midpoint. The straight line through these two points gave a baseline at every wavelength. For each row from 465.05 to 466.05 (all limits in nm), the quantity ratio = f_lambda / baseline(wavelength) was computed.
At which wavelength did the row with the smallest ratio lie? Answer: 465.1 nm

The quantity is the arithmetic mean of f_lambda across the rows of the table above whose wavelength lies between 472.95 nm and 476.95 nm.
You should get 11.3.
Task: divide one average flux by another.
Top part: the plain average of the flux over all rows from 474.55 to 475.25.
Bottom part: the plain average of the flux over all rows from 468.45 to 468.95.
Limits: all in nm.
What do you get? 1.00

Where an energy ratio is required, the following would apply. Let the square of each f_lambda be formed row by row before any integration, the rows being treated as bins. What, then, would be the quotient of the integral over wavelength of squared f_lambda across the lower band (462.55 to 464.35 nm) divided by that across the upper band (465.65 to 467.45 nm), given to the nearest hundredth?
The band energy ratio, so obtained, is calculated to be 0.99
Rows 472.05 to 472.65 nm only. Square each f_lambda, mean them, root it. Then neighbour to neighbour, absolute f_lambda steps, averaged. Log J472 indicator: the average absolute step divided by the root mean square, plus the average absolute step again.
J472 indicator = 0.17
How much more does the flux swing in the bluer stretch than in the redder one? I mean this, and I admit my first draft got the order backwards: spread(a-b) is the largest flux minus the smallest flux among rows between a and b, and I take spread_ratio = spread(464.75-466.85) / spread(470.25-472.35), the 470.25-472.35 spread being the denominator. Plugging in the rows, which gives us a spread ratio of 1.54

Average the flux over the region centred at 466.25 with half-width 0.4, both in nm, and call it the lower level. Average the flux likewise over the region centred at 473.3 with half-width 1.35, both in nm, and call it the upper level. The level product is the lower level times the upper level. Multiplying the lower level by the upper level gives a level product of 134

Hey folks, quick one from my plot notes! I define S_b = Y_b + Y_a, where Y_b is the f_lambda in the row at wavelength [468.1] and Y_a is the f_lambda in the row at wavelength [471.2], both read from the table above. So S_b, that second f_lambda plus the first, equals 22.1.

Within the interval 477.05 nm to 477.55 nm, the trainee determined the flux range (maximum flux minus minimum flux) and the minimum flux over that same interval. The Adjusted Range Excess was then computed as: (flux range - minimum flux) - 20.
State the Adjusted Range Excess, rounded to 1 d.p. -30.1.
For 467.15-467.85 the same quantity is -31.0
